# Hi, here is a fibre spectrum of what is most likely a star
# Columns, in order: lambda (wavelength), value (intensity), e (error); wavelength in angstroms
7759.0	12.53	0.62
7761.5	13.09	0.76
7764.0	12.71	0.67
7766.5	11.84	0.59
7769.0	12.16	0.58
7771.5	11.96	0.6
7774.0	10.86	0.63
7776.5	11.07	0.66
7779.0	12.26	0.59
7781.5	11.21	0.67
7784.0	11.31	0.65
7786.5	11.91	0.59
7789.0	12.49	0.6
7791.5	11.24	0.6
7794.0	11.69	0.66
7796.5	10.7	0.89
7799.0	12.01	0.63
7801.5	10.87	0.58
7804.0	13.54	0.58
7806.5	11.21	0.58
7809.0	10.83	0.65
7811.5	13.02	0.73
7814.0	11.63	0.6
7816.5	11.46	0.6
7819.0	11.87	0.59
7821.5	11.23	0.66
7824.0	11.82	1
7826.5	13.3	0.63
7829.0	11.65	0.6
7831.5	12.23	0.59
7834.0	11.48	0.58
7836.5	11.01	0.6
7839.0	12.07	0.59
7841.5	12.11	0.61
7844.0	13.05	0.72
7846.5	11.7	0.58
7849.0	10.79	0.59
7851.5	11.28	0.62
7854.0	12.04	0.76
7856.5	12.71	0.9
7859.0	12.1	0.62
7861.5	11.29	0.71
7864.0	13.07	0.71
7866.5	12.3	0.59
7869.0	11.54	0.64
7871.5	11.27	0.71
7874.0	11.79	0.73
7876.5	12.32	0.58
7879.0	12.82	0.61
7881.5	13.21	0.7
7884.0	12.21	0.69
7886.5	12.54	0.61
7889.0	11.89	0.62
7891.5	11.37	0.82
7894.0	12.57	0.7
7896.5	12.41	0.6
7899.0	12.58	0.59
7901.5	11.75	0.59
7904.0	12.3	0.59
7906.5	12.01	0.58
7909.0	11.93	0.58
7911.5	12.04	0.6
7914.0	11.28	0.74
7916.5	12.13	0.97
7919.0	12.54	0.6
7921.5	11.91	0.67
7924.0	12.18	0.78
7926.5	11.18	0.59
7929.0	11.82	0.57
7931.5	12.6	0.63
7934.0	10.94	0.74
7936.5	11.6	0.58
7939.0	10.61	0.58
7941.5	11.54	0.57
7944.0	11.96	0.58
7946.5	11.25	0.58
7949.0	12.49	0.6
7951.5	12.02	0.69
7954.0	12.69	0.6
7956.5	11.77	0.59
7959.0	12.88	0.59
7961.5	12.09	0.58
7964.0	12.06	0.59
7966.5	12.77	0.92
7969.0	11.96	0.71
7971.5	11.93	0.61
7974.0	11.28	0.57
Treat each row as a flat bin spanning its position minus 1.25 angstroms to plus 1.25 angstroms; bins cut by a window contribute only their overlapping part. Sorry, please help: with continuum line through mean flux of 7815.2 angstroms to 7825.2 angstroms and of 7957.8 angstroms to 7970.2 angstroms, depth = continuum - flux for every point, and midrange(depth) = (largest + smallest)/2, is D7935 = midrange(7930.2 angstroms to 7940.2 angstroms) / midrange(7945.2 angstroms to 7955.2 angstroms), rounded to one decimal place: 1.9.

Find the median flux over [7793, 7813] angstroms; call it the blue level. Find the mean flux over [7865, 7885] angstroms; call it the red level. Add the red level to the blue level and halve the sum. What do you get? 11.82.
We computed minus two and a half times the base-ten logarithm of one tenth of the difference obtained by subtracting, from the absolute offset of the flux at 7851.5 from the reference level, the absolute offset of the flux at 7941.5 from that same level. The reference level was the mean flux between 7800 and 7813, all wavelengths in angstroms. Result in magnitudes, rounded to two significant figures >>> 4.0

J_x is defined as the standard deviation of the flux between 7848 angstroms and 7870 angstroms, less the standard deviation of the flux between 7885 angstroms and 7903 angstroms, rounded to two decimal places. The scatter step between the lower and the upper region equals 0.25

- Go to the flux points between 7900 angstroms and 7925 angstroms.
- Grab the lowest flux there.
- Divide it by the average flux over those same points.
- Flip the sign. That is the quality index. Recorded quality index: -0.939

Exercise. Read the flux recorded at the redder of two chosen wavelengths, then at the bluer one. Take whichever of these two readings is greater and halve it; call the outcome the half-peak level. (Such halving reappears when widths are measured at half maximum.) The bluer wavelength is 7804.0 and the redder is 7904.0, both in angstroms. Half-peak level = 6.77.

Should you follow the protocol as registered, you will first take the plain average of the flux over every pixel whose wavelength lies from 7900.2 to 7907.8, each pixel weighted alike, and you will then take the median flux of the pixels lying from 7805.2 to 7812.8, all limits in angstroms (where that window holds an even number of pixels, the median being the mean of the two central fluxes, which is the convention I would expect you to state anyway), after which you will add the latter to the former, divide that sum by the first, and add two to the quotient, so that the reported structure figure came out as 3.93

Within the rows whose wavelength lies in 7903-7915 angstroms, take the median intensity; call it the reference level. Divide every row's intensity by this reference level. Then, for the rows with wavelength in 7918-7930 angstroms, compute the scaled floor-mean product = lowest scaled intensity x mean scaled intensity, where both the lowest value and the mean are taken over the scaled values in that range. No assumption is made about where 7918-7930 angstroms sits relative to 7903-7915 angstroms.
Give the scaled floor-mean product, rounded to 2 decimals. 0.92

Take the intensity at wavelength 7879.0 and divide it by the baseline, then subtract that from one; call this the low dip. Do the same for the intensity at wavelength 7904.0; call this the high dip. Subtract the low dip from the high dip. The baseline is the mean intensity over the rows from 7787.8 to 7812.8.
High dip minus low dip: 0.044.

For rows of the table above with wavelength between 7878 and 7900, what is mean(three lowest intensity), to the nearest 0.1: 11.8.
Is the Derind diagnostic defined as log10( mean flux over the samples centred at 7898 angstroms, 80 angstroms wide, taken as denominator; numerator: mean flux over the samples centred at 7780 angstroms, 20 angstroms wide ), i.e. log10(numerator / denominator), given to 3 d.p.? -0.015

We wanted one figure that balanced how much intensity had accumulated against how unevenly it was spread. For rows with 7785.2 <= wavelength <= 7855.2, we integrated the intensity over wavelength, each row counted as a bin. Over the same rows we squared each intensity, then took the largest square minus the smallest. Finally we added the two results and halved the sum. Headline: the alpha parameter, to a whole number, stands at 447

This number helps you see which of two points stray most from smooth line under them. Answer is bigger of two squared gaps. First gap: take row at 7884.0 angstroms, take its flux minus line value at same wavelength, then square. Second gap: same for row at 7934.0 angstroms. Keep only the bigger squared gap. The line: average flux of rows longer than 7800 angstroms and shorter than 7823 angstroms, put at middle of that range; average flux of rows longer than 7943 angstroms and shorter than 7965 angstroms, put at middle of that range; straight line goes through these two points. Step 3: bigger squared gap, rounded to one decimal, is 1.3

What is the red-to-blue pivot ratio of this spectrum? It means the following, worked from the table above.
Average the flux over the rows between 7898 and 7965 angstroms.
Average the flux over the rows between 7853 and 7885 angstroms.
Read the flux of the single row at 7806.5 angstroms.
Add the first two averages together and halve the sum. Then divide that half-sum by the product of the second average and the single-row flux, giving 0.088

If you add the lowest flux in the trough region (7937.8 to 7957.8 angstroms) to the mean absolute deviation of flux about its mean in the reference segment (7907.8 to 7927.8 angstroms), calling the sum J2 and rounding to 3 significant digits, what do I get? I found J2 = 10.9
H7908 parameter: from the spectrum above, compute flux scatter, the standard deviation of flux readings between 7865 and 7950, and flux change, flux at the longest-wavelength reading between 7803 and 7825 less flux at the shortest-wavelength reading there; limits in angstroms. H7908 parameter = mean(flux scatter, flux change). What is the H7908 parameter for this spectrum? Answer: -0.6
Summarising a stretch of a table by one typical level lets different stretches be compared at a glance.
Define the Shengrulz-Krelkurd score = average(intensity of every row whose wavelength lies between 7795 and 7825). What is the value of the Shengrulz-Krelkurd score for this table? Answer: 11.7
